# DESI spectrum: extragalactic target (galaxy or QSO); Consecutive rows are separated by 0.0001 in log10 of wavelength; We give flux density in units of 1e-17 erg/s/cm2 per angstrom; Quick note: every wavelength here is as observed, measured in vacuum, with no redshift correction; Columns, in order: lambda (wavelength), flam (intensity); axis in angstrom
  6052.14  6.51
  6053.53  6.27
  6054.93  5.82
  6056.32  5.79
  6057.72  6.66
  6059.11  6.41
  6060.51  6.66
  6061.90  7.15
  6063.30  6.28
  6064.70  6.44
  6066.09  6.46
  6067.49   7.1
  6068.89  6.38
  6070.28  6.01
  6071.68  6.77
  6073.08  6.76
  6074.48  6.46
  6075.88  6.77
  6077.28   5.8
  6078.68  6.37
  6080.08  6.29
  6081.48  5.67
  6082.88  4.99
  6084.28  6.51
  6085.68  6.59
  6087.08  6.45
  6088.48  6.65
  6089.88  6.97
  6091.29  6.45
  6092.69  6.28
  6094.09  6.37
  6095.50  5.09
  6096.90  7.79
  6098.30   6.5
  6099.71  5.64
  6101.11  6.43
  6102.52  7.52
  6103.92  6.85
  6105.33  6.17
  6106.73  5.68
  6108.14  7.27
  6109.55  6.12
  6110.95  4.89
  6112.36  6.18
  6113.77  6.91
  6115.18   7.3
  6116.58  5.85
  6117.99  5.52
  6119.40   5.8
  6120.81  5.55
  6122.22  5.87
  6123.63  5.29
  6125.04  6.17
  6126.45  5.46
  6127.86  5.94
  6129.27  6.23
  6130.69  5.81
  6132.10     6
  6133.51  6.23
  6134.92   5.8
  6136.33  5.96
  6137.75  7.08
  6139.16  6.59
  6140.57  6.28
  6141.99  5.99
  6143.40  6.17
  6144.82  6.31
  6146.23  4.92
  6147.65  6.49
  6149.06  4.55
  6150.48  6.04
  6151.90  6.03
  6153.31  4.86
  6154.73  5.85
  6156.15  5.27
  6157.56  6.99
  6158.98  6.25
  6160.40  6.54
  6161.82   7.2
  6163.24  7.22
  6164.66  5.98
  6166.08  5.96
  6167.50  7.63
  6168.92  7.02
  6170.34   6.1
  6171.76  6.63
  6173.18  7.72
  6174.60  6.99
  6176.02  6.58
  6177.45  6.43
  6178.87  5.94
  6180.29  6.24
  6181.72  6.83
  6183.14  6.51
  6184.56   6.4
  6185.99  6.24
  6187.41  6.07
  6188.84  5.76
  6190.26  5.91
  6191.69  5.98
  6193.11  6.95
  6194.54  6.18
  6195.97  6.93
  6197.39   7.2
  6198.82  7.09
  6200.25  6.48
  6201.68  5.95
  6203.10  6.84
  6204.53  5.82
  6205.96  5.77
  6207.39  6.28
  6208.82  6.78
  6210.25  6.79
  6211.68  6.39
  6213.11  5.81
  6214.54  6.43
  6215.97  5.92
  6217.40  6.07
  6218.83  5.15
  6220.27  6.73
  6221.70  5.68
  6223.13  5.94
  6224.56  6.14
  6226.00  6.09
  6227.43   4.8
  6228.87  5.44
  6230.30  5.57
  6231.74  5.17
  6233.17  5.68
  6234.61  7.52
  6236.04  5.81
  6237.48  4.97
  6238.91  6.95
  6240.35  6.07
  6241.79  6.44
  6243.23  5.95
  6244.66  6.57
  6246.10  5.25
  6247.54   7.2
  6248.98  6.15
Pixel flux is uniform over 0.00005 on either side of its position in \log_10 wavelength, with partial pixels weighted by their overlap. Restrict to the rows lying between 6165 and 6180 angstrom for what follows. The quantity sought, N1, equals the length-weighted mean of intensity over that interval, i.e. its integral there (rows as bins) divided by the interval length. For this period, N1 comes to 6.7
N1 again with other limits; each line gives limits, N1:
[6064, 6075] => 6.5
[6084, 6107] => 6.5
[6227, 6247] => 5.9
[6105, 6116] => 6.3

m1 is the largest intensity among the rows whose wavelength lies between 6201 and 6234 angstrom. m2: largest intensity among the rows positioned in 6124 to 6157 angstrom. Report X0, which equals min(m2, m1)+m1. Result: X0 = 13.7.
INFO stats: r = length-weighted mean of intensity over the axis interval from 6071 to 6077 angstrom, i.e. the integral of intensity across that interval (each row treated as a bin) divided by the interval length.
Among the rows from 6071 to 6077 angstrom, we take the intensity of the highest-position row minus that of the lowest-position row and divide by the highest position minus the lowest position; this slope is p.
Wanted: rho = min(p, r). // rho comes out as 0.00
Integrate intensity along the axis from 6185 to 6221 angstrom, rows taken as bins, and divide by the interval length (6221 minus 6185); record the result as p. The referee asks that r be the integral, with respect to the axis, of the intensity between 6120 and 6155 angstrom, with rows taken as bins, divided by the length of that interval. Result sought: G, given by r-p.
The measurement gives -0.4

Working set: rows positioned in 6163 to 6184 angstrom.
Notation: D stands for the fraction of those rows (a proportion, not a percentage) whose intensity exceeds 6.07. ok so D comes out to 0.80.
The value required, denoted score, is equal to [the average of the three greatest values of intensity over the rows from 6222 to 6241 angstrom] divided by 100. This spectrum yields 0.0687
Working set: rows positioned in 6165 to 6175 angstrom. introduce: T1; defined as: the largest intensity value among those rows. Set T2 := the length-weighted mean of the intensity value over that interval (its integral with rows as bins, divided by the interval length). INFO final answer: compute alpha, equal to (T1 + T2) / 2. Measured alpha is 7.3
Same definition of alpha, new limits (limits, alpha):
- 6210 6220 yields 6.4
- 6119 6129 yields 6.0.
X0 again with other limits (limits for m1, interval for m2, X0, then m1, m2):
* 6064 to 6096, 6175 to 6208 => 14.2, 7.1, 7.2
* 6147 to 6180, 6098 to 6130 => 15.2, 7.72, 7.52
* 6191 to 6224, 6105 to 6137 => 14.4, 7.2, 7.3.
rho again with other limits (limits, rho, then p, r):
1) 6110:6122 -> 0.07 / 0.07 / 6.0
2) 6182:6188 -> -0.10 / -0.10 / 6.4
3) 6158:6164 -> 0.23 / 0.23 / 6.8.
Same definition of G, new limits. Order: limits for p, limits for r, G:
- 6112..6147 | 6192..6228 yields 0.2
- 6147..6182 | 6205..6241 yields -0.4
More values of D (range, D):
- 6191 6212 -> 0.73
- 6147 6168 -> 0.47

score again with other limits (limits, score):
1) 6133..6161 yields 0.0689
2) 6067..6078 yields 0.0688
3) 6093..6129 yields 0.0754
